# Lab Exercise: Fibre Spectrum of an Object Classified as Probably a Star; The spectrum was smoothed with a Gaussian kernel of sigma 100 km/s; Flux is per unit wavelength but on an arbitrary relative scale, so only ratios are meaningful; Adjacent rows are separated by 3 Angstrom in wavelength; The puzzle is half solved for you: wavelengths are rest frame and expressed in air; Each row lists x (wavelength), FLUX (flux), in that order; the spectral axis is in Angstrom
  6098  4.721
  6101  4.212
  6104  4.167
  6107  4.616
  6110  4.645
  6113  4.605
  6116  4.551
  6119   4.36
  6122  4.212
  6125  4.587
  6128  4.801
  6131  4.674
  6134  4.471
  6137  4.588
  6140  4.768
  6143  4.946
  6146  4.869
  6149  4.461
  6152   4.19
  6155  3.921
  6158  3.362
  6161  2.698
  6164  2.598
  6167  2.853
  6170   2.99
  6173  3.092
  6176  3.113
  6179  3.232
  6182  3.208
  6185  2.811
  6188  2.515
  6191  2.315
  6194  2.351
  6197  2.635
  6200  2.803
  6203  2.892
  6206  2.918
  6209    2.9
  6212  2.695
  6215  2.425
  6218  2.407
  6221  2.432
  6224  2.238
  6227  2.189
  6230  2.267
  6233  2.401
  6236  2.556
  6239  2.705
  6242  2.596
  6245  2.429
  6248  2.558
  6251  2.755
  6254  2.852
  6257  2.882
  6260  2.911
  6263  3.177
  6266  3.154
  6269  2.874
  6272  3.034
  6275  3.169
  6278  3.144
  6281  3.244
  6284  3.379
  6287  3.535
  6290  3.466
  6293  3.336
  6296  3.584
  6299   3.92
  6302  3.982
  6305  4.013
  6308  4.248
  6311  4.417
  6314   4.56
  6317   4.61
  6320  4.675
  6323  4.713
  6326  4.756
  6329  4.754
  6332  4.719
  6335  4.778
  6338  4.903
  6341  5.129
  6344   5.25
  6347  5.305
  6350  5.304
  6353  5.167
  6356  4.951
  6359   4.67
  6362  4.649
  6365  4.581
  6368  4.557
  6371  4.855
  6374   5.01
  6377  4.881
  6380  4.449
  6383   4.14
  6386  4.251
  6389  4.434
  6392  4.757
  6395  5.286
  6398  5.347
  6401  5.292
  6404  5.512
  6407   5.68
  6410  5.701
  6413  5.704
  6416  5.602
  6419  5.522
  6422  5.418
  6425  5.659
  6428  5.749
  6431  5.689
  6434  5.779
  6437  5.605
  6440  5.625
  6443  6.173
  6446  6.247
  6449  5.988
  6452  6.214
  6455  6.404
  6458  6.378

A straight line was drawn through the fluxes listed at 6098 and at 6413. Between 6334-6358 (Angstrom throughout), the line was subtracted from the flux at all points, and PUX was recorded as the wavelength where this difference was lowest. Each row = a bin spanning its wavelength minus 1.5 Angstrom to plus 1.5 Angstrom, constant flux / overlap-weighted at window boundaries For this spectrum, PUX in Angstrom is 6335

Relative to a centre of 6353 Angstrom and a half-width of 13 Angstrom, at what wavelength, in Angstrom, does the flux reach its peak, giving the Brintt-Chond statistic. 6347 Angstrom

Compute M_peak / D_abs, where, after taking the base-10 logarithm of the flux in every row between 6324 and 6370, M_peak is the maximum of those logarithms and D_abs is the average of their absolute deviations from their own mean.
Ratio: 35.8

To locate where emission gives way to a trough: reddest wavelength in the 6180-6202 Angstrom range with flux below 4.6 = 6200 Angstrom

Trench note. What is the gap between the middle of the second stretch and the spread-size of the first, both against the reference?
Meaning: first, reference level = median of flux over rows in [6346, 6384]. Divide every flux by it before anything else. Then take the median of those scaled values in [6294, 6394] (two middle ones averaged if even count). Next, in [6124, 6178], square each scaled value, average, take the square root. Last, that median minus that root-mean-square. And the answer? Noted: 0.13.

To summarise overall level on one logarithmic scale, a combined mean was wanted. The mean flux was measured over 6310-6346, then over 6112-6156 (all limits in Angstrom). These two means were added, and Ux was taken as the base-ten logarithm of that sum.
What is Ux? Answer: 0.97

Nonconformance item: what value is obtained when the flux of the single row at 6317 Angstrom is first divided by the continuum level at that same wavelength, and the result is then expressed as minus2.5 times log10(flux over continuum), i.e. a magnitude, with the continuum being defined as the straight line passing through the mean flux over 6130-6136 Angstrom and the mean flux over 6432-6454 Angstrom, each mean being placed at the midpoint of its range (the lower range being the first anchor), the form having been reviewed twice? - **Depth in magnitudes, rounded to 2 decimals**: 0.17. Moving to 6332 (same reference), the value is 0.16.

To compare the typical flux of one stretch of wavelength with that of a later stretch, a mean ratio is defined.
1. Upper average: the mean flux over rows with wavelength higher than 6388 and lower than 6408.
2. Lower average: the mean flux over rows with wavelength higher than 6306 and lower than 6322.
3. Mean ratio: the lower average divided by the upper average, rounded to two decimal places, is 0.87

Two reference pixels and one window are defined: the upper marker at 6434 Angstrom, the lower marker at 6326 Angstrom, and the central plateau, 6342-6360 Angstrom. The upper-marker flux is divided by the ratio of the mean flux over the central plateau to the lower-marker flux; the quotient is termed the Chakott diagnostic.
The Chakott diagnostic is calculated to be 5.4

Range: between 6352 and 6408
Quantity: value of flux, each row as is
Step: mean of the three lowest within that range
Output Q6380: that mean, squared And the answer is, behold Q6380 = 18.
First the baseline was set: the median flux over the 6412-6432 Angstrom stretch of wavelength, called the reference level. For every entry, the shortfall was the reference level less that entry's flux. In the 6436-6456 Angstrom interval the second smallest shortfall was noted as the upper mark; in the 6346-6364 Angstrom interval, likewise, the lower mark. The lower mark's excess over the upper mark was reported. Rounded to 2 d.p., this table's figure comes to 0.94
